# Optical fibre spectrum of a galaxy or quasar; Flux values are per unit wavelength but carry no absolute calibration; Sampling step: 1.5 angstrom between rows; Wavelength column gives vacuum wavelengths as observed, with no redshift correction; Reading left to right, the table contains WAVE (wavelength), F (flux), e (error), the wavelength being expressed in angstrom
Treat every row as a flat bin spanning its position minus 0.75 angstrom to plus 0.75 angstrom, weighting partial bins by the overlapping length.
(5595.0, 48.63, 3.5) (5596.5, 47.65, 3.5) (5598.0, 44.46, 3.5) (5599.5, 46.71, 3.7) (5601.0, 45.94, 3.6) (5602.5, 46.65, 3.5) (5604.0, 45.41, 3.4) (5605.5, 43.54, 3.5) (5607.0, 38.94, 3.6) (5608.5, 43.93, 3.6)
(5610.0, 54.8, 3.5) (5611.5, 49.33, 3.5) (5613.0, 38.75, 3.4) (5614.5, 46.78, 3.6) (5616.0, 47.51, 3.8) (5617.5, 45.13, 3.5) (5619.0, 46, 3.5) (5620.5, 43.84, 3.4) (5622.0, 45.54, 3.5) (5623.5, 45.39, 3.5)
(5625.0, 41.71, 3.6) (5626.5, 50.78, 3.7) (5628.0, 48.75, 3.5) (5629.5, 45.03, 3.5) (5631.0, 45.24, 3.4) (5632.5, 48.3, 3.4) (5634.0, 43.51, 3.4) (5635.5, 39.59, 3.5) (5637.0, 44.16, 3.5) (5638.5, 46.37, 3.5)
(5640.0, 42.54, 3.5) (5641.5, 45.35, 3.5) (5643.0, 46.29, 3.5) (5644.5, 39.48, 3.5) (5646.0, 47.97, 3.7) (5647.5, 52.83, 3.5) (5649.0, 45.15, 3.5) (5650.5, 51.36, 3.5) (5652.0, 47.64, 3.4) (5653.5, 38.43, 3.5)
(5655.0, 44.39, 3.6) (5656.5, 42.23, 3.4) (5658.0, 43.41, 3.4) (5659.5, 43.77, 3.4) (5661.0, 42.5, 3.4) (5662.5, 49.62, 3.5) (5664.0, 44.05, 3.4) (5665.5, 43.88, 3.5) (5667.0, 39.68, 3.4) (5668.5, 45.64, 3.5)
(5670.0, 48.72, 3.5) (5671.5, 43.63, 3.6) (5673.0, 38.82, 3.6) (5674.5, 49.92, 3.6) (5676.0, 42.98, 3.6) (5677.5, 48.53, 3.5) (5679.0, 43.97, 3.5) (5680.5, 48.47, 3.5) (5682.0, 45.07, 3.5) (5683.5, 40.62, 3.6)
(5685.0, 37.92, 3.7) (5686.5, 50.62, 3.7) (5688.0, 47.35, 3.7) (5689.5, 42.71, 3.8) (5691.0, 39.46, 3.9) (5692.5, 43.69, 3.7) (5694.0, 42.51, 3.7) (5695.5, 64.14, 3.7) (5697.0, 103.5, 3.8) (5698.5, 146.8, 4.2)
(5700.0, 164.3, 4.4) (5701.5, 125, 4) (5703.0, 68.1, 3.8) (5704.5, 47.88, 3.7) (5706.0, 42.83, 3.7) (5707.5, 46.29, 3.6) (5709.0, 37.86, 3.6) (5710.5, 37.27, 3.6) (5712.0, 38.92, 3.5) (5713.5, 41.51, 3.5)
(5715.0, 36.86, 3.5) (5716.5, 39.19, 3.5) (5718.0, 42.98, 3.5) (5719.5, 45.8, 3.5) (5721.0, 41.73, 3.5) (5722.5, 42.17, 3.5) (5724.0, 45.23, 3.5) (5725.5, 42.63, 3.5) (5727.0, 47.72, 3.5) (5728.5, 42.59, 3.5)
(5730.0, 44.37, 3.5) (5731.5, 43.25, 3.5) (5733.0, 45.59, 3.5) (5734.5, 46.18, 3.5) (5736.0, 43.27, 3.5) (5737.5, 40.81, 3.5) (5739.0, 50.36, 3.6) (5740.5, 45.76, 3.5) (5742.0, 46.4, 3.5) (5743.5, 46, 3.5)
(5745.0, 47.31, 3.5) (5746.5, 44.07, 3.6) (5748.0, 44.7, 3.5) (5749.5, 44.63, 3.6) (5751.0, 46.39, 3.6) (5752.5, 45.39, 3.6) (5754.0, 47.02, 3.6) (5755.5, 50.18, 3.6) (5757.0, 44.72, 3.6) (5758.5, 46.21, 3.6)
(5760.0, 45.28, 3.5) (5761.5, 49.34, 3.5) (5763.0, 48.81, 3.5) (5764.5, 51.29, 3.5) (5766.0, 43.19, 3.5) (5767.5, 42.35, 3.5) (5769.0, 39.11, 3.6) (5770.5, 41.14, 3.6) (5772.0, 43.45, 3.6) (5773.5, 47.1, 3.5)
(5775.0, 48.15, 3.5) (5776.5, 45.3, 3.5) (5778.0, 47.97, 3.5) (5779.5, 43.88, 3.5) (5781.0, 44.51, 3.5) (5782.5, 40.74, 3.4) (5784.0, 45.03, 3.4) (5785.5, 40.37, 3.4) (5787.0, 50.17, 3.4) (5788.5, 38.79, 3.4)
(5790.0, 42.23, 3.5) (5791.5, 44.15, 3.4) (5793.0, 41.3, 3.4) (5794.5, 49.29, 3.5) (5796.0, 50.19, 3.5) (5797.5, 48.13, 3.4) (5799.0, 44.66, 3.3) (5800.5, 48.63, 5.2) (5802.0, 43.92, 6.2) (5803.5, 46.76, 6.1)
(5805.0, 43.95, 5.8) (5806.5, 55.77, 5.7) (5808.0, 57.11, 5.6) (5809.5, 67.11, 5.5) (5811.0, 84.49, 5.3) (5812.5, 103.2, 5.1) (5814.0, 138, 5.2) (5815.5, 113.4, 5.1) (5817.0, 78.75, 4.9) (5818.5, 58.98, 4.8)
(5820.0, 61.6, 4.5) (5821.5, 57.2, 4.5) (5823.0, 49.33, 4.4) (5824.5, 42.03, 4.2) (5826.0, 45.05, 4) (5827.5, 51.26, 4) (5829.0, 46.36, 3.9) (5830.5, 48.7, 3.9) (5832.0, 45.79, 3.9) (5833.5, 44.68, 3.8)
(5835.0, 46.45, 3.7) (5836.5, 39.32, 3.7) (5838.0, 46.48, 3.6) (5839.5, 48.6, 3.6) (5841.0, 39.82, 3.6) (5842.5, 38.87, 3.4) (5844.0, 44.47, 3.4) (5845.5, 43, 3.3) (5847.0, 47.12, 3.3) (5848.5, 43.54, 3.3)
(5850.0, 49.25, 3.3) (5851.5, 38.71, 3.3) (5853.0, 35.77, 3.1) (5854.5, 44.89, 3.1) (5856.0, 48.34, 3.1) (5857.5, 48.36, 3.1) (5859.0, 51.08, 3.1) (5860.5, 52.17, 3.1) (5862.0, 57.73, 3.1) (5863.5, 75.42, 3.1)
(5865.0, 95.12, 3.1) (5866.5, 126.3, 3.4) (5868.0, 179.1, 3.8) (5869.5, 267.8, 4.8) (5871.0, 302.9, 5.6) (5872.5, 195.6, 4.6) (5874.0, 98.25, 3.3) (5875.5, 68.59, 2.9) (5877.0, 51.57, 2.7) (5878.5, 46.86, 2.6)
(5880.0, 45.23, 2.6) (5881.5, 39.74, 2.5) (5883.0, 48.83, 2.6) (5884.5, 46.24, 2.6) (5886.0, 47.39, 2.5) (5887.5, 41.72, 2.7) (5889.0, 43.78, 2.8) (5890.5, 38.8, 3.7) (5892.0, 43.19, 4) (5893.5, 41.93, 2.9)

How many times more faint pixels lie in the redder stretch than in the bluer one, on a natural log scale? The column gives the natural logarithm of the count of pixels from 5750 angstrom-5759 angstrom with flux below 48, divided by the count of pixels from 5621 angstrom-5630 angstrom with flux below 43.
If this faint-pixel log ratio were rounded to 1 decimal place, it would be 1.6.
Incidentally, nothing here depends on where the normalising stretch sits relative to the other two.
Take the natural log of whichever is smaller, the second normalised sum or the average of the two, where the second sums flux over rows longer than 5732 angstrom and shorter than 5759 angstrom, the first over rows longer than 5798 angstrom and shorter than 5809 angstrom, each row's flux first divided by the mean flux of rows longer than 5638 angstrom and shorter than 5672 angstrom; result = 2.6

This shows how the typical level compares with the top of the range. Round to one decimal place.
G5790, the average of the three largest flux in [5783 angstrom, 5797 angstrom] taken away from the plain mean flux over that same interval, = -5.3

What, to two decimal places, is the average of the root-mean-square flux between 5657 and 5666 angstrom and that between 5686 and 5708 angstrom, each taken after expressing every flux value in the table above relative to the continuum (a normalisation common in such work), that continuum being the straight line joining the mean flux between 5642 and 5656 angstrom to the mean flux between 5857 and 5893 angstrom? 1.21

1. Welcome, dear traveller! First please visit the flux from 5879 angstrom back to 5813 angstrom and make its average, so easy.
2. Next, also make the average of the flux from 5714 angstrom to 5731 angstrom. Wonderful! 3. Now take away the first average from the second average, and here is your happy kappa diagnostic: -31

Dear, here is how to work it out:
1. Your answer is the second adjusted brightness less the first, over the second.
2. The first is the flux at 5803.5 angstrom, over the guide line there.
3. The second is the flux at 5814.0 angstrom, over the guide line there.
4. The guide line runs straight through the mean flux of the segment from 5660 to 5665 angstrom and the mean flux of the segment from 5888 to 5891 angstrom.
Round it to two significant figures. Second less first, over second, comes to 0.66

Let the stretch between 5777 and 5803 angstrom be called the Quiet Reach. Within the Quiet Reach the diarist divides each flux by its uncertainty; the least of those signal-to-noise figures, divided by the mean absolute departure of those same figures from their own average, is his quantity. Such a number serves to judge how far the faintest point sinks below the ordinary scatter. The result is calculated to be 5.3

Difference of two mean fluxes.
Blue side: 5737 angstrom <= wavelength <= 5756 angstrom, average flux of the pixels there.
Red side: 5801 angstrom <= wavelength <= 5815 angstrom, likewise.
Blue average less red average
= -25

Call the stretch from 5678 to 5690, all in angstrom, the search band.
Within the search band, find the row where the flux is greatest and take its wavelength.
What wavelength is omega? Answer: 5686.5 angstrom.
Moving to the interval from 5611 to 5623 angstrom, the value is 5611.5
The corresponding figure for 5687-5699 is 5698.5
